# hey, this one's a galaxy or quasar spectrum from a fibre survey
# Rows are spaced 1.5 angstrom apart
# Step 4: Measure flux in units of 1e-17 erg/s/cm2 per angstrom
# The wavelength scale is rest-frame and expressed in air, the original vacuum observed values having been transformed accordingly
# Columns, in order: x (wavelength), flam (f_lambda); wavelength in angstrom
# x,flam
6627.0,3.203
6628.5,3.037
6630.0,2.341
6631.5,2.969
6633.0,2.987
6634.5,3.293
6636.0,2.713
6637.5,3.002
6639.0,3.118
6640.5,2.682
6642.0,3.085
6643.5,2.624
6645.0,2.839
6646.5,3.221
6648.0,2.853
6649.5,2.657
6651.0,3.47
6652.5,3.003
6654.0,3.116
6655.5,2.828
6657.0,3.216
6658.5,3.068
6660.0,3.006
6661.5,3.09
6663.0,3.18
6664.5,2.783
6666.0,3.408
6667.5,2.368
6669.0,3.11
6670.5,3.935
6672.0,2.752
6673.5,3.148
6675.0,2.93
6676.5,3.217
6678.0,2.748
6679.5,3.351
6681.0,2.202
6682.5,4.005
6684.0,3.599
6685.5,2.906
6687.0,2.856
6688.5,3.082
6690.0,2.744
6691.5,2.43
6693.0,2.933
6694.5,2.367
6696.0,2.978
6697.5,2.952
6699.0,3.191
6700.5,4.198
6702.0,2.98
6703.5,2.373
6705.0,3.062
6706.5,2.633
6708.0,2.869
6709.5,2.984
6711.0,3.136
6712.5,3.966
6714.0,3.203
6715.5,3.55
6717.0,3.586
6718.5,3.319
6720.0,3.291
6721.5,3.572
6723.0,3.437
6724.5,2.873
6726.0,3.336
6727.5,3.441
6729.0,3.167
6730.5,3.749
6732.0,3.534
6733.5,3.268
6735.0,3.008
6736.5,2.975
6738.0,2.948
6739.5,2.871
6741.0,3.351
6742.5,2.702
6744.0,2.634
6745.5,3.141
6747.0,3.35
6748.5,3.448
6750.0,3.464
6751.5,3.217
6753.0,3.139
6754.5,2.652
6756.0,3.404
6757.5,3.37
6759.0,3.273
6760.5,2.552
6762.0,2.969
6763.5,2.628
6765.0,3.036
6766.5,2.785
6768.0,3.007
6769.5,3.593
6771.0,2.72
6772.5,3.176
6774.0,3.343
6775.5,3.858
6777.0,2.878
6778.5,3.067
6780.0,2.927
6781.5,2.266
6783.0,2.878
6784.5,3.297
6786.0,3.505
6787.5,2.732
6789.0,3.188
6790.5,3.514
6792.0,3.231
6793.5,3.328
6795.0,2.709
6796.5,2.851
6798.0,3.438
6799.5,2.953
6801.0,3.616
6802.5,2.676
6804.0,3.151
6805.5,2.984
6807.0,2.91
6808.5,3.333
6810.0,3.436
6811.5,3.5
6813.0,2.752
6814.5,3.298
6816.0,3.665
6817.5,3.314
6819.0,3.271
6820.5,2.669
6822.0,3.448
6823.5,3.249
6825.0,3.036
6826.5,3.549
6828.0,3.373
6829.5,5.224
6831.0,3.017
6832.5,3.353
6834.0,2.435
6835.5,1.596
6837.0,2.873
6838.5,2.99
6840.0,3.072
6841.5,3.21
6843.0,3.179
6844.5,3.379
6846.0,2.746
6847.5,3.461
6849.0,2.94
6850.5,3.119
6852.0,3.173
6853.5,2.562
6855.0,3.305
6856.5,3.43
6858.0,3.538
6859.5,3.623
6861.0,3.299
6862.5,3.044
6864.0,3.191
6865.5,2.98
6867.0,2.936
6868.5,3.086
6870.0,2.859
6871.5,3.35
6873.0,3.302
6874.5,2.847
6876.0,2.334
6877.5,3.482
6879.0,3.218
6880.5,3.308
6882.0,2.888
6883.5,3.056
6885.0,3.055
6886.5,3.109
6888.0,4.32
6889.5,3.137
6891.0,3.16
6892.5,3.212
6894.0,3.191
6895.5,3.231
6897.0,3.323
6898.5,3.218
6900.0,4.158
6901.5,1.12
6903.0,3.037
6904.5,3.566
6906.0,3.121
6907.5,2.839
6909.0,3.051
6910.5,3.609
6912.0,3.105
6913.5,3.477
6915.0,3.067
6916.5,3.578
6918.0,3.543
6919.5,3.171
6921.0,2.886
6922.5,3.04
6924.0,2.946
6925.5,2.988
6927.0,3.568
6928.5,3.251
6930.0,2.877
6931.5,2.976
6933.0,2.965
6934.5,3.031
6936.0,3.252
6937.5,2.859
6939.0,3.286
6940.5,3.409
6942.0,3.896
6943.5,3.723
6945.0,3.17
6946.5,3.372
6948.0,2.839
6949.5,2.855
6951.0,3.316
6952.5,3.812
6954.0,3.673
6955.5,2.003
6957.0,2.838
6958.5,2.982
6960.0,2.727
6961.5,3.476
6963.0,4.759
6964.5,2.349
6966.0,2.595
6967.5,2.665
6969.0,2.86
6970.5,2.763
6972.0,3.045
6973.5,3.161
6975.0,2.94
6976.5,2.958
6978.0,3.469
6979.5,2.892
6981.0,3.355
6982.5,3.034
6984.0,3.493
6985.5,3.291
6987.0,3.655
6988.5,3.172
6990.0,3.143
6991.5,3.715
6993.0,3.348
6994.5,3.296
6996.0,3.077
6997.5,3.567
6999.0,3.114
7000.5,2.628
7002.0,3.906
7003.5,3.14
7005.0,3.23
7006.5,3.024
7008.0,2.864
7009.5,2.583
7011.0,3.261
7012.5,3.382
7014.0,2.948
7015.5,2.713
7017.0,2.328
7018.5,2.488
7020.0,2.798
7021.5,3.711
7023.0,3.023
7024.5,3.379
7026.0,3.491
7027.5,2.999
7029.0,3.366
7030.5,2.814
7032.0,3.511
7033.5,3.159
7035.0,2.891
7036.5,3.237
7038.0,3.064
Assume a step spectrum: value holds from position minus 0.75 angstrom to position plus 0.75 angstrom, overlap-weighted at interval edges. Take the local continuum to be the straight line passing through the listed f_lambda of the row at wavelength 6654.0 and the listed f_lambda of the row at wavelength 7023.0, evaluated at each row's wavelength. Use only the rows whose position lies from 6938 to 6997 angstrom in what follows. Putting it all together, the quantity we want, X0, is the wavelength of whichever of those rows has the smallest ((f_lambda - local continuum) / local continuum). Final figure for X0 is 6955.5 angstrom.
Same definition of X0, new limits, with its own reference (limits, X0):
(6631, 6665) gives 6643.5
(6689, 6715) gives 6694.5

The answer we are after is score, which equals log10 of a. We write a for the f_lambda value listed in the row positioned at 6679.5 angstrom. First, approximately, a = 3.351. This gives 0.525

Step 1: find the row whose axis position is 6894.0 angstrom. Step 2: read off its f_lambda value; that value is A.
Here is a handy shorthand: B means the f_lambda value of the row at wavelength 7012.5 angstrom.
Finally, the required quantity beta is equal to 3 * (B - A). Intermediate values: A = 3.191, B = 3.382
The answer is 0.6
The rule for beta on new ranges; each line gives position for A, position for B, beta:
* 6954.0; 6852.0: -1.5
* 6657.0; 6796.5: -1.1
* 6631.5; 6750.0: 1.5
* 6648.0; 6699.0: 1.0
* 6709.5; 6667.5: -1.8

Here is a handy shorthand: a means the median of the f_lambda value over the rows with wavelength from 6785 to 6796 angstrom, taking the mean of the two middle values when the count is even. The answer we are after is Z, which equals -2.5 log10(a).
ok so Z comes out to -1.27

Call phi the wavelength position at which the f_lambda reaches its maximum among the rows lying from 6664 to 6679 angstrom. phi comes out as 6670.5 angstrom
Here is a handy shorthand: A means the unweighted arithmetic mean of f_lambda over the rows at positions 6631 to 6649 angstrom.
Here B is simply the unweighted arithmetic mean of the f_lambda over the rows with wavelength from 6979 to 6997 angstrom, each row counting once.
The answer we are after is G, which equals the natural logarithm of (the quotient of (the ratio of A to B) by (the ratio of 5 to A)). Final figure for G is -0.64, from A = 2.95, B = 3.29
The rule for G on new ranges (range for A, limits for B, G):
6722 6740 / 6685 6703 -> -0.36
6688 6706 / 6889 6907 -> -0.59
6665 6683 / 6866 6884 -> -0.46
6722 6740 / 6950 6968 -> -0.40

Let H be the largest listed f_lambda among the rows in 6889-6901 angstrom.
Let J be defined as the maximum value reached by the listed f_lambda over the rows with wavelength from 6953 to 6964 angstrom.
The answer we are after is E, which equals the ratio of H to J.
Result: 0.87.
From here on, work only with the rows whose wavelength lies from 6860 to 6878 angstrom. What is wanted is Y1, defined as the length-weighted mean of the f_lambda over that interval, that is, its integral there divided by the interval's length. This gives 3.06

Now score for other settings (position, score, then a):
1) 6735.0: 0.478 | 3.008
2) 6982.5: 0.482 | 3.034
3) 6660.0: 0.478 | 3.006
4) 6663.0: 0.502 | 3.18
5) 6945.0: 0.501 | 3.17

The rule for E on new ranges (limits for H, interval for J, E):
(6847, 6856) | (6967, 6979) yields 1.00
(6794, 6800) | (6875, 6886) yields 0.99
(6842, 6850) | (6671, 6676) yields 1.10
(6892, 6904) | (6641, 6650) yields 1.29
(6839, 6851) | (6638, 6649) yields 1.07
